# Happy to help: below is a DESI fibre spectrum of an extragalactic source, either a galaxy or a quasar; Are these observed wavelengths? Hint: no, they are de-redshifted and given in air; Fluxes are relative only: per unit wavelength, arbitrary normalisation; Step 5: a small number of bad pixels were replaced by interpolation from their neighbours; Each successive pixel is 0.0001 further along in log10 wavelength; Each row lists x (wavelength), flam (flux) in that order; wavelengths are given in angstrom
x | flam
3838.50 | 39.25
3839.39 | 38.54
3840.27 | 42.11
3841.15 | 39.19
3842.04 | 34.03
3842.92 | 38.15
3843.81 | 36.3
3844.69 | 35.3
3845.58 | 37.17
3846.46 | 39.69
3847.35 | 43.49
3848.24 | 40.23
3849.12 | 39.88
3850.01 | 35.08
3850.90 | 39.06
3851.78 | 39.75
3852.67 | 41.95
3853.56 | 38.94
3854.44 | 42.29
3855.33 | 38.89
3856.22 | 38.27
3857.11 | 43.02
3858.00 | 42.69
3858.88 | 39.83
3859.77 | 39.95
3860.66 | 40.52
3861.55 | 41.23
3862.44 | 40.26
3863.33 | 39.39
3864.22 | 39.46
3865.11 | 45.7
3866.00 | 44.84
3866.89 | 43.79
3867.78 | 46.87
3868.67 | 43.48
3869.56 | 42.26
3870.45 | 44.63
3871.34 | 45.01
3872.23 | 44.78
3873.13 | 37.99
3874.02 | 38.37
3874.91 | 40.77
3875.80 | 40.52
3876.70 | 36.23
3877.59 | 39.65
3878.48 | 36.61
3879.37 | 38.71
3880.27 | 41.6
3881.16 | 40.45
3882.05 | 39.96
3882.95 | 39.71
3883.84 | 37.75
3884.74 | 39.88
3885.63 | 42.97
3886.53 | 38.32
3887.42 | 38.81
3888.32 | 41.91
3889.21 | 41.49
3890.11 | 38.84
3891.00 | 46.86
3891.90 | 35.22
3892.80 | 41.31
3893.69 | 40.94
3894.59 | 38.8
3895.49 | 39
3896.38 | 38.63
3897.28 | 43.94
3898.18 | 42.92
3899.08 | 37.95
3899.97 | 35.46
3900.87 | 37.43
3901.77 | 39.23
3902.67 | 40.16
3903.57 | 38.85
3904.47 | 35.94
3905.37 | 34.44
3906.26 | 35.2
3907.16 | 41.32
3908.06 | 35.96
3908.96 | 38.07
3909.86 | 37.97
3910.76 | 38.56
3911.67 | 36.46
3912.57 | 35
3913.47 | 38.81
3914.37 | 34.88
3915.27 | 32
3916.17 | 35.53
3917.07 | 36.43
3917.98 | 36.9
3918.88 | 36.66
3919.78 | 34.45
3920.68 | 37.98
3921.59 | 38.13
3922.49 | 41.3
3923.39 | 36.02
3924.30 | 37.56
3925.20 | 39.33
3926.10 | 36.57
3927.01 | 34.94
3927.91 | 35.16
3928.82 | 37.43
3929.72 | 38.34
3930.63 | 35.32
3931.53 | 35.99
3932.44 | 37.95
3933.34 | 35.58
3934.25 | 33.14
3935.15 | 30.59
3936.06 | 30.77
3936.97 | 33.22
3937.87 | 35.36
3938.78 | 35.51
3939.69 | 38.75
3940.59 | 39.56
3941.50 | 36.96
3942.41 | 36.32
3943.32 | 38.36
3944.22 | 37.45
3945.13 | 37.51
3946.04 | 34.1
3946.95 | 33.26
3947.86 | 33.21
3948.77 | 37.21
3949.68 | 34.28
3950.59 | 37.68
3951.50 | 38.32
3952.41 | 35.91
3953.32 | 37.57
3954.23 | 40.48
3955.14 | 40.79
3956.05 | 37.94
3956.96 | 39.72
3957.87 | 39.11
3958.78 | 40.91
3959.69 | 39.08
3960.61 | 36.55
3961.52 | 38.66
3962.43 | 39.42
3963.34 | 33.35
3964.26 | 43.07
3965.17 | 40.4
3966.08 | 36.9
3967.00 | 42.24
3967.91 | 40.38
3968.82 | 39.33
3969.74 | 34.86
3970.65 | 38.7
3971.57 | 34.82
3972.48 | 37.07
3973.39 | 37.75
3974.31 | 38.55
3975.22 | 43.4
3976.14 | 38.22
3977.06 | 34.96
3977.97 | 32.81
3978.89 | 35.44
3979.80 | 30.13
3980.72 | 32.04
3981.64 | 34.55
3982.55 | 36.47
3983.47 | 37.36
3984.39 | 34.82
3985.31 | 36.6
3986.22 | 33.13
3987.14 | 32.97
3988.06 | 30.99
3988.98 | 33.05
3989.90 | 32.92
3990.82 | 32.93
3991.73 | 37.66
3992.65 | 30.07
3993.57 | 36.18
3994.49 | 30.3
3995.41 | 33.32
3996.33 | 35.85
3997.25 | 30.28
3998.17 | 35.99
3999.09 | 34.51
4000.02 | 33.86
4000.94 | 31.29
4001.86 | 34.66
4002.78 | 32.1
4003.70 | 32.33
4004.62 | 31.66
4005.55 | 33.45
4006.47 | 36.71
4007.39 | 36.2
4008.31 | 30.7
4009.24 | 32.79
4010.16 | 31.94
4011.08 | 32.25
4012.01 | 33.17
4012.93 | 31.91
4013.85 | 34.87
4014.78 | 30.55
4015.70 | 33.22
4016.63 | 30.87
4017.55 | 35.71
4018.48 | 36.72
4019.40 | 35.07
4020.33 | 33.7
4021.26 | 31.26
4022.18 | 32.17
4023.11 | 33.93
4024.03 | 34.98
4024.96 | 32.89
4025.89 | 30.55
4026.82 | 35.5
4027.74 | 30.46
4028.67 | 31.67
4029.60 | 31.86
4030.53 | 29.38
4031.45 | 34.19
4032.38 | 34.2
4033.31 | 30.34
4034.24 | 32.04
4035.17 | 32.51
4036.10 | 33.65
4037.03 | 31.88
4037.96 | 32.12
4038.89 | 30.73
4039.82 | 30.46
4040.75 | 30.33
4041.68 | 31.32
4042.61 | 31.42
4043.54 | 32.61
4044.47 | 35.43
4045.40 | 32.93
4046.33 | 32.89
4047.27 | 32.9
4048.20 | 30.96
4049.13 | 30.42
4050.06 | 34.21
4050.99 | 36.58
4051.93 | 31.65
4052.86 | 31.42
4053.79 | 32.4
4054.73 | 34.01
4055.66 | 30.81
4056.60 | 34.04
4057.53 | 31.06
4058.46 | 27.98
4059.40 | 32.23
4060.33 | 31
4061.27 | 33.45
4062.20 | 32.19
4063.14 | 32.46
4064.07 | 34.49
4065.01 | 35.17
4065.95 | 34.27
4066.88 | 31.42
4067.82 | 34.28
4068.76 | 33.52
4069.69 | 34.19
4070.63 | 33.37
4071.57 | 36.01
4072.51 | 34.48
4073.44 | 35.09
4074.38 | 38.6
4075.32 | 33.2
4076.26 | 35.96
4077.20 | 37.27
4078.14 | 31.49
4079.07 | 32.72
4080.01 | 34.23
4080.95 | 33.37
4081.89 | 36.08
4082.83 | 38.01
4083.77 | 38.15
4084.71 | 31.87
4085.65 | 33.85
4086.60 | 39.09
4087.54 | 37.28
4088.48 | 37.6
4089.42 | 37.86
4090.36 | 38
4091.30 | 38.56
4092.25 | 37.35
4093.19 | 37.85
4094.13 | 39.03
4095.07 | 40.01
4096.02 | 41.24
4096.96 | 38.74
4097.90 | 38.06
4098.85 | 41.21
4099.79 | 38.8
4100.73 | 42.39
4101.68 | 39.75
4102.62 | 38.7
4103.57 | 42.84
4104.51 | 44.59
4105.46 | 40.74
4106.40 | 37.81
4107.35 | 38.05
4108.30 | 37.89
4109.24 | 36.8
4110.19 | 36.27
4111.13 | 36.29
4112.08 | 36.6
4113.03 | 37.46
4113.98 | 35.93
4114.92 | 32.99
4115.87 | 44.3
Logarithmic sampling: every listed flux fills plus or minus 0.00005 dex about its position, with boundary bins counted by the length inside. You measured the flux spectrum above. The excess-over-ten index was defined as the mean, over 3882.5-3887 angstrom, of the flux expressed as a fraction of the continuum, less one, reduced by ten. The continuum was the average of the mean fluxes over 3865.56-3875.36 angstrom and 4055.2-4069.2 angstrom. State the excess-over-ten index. -9.9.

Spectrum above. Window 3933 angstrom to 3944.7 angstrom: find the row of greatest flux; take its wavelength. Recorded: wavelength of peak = 3940.59 angstrom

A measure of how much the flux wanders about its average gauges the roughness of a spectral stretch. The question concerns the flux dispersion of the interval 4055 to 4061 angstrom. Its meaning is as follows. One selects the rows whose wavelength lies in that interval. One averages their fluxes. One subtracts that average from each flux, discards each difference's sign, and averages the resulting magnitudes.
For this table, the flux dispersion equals 1.30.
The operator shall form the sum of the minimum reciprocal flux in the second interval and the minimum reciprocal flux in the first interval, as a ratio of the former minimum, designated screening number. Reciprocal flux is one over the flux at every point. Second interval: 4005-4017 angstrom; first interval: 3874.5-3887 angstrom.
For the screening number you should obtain 1.85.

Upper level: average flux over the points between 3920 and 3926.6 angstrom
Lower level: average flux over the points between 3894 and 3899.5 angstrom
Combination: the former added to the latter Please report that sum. 78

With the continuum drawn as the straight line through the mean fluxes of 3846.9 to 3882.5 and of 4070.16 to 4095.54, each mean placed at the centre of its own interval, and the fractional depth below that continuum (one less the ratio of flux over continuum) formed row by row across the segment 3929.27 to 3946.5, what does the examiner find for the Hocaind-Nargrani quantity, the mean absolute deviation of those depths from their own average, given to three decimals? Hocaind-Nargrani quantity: 0.051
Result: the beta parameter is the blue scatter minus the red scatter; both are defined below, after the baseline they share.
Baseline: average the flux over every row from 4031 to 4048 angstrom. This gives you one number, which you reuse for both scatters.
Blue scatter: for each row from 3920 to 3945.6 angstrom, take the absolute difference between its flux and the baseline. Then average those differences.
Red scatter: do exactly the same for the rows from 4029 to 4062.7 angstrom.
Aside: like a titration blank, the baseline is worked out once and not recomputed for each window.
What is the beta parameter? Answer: 3.0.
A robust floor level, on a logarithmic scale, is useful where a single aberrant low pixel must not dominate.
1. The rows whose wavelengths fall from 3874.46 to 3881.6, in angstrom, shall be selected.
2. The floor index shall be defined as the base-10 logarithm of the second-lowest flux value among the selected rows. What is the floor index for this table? 1.56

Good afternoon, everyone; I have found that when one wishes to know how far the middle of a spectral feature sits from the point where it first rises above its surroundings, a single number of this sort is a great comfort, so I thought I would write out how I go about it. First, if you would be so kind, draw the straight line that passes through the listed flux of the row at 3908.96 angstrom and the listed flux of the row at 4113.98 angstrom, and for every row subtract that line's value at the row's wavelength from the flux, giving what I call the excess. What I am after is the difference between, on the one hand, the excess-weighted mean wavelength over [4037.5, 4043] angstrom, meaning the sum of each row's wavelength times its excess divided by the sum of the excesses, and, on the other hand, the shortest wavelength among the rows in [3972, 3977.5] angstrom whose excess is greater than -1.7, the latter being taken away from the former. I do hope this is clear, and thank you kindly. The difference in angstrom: 67.8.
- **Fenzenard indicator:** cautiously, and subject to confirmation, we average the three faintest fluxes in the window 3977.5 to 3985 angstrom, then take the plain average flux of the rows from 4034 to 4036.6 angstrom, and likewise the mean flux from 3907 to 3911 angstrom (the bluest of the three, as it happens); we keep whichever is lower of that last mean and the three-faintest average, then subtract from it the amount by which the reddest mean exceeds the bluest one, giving 37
